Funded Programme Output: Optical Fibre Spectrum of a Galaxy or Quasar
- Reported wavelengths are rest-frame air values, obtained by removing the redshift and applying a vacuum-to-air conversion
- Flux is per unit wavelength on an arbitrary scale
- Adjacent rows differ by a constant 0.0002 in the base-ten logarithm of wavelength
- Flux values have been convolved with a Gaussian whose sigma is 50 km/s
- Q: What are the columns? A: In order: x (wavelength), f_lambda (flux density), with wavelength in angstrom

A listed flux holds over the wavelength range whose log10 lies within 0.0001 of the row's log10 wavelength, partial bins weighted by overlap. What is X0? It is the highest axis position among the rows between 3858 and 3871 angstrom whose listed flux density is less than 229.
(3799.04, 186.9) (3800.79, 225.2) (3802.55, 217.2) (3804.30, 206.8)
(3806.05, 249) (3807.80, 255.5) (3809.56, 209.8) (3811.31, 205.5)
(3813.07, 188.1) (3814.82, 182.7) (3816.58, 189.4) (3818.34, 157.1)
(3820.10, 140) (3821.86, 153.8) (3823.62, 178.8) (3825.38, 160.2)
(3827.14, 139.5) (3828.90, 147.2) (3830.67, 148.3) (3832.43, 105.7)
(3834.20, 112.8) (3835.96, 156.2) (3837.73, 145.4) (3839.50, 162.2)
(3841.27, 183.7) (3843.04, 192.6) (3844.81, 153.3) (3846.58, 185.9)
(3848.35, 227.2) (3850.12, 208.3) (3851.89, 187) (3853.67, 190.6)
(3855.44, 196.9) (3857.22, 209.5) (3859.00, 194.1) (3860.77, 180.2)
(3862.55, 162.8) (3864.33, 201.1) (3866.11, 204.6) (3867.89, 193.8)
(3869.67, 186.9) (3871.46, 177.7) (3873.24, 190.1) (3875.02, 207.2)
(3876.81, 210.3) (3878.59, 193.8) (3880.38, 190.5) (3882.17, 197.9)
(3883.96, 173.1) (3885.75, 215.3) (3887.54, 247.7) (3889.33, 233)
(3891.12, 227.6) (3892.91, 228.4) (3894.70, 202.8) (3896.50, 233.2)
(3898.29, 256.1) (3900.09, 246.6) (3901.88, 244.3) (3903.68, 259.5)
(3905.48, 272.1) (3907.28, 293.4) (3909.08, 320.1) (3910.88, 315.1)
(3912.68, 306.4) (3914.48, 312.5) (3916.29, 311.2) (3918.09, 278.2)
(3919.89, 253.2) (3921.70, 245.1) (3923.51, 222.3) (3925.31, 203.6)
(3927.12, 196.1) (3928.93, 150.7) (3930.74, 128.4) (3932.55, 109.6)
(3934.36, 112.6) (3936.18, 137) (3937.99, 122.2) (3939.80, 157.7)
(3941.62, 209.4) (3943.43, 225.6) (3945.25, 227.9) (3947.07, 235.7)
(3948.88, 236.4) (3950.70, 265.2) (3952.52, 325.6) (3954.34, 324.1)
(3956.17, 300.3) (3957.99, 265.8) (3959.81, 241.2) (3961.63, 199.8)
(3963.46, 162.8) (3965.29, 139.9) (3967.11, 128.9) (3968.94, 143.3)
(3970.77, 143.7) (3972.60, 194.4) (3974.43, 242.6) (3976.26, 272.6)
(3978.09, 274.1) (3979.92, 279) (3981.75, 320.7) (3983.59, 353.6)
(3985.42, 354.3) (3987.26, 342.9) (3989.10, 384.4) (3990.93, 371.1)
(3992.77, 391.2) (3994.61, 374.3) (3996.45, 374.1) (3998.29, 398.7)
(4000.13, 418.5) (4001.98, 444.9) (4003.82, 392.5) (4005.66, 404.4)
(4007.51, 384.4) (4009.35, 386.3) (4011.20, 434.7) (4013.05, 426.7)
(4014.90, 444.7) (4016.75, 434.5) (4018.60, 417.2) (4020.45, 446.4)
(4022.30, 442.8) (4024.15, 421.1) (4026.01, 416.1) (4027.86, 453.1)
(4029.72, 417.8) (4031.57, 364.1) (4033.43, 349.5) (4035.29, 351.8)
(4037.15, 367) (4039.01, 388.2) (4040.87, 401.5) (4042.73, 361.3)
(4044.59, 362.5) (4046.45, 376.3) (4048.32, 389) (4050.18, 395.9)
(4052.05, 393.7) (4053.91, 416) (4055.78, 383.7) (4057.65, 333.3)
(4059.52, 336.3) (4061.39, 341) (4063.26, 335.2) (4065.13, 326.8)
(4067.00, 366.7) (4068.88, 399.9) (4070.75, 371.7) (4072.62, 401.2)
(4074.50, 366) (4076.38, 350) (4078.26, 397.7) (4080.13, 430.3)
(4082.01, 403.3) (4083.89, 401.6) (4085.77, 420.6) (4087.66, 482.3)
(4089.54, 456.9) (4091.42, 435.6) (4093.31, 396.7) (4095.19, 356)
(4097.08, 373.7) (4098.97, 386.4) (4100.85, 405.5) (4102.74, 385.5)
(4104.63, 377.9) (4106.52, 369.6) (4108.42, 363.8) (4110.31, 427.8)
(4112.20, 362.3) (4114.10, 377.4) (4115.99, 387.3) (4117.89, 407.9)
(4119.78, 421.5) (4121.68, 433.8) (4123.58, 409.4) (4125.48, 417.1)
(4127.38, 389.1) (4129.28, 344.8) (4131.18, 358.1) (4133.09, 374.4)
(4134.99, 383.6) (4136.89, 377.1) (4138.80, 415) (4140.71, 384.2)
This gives 3869.67 angstrom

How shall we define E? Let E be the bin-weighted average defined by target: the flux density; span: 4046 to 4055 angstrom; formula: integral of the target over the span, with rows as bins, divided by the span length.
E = 395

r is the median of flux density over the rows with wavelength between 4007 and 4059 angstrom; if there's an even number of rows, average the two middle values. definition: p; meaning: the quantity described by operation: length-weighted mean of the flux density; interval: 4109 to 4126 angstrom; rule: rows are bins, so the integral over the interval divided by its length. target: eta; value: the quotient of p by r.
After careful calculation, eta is 1.0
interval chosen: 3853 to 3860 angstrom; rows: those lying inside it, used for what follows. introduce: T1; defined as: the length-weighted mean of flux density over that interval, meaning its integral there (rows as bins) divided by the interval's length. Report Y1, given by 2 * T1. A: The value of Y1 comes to 396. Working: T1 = 198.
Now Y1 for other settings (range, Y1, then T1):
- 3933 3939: 247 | 123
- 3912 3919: 604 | 302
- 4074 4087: 797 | 398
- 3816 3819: 345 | 173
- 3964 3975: 326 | 163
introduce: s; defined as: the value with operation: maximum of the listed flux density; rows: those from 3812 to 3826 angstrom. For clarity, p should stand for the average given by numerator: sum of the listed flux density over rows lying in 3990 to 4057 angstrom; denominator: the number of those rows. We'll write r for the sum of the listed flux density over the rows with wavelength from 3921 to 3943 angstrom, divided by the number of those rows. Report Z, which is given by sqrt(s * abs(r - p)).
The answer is 210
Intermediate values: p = 400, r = 166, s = 189.4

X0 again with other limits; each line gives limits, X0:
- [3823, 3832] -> 3830.67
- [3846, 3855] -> 3853.67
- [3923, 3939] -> 3937.99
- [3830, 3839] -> 3837.73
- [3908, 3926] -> 3925.31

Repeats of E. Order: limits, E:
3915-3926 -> 255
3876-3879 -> 204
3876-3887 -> 198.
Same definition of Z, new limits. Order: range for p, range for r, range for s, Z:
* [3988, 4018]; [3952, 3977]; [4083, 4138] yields 298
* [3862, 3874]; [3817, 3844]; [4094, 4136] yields 125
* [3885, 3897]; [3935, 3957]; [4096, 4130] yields 40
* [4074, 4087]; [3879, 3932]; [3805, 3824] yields 199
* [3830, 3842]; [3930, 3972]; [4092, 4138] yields 151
